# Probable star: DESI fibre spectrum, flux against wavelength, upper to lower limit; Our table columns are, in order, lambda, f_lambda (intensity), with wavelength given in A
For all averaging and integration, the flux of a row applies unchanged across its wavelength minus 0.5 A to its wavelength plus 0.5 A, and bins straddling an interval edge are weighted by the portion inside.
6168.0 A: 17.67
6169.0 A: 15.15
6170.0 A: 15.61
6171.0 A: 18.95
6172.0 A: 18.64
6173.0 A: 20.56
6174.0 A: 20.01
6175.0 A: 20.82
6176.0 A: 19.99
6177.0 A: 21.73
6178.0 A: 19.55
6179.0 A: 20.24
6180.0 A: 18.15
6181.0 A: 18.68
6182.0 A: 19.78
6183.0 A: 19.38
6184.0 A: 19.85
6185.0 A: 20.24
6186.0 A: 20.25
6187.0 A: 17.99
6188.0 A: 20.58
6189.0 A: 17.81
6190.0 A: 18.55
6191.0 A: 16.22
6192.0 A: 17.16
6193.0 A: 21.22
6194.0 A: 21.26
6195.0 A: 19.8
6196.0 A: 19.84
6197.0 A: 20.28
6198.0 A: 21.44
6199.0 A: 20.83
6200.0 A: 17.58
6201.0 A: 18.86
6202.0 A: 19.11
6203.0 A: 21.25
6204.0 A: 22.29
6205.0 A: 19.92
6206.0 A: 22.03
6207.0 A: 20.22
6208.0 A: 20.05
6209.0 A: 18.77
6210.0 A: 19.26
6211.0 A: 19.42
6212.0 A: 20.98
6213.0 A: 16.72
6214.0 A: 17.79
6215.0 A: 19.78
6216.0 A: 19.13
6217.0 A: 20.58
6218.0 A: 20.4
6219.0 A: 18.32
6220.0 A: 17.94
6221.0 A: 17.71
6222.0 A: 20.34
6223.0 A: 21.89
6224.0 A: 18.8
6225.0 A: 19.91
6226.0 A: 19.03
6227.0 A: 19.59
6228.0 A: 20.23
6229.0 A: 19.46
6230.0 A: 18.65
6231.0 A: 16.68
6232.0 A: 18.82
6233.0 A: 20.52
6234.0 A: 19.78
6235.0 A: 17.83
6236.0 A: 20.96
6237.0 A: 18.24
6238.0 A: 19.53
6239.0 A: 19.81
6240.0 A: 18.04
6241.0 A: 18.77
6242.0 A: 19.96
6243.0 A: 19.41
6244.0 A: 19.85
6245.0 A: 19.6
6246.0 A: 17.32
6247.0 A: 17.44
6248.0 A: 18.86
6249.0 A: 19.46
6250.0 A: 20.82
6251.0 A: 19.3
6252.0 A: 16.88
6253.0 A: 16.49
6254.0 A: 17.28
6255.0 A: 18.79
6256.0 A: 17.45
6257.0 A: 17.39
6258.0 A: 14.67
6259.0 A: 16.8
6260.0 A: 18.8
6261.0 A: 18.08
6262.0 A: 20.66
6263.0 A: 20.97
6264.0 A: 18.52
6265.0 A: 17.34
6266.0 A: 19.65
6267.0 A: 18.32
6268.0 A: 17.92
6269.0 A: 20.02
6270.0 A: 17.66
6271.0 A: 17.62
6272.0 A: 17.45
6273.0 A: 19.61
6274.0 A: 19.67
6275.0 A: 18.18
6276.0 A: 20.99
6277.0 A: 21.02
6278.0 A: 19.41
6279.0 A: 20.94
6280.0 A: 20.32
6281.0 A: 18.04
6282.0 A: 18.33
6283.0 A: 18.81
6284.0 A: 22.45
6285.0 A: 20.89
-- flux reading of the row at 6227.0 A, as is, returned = 19.59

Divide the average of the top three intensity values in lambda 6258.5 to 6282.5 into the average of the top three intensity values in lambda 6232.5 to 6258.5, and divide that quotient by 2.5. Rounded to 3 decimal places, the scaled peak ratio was 0.396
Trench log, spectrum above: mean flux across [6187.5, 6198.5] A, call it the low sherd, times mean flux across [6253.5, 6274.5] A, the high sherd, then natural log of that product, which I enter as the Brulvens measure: 5.88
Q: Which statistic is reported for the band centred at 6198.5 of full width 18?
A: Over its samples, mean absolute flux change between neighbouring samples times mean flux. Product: 30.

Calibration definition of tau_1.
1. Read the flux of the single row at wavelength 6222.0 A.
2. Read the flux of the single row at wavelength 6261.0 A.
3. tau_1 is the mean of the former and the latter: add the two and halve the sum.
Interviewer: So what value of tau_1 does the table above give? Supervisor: 19.2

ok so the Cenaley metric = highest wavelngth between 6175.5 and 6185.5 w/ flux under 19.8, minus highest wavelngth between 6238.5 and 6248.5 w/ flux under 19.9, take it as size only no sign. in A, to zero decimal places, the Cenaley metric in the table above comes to 65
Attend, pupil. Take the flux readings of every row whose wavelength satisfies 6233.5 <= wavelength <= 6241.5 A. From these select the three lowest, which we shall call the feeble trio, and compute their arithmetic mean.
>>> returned 18.0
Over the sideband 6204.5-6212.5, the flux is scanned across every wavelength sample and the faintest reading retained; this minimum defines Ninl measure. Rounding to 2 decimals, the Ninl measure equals 18.77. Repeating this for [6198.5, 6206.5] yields 17.58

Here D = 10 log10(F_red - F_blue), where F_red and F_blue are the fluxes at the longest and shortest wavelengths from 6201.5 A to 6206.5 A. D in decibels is 4.7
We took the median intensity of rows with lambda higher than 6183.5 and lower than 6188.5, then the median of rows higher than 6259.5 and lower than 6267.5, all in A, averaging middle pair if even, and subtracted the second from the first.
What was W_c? 1.6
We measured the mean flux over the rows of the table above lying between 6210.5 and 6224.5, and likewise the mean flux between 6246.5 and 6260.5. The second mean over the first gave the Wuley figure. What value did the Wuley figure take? 0.93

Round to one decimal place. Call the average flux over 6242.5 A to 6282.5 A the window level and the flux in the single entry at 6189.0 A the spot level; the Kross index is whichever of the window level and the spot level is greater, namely 18.7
